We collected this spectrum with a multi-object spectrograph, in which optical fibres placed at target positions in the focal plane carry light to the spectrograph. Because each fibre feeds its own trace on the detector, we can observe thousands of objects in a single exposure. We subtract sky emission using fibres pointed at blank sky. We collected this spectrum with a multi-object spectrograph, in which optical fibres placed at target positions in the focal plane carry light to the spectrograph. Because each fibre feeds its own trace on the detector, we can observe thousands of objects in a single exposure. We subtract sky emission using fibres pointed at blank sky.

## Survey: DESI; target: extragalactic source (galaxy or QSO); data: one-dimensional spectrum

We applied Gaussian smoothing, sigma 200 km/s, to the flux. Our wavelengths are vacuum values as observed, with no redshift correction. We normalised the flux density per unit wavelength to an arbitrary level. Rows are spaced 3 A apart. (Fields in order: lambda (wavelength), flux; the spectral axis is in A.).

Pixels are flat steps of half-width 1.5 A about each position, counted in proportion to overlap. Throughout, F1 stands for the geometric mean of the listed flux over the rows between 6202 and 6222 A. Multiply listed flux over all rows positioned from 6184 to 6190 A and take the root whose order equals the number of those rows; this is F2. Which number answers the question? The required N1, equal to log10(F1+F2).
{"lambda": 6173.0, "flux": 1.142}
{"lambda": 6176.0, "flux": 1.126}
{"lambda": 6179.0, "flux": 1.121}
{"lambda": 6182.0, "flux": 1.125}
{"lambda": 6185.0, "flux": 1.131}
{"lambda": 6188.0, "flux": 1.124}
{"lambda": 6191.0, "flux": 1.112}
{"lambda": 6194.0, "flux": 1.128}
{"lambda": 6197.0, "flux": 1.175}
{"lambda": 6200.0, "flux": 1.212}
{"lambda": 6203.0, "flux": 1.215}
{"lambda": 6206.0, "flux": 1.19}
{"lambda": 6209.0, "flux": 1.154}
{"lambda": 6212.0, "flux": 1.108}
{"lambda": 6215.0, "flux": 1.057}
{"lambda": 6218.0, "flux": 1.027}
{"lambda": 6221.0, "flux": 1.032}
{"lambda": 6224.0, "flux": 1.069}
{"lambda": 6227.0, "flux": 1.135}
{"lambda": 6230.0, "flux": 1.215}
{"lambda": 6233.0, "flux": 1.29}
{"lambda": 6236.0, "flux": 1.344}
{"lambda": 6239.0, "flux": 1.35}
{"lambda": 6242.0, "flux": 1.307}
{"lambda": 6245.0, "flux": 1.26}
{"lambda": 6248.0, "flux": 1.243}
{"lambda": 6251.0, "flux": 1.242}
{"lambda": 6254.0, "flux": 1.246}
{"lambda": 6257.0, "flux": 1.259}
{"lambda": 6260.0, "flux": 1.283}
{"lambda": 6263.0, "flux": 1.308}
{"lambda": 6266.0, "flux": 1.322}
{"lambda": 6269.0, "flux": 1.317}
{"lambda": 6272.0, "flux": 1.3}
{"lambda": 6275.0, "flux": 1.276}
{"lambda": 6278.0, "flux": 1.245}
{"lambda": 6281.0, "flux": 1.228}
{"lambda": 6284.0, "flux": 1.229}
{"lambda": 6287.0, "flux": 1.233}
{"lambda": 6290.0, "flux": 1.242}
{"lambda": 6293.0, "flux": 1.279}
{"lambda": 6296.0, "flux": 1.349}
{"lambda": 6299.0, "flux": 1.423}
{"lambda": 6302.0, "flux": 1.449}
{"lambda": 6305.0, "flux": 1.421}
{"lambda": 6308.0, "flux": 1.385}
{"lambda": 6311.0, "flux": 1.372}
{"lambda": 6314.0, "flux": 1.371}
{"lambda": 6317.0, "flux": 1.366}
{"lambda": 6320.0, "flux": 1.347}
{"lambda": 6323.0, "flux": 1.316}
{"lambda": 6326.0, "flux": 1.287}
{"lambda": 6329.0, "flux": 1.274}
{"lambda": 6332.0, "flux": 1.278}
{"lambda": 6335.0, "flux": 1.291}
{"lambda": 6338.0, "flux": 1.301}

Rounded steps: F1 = 1.11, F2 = 1.13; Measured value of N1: 0.35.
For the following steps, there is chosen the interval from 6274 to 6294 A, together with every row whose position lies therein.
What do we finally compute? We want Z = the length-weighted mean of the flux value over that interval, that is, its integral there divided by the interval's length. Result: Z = 1.25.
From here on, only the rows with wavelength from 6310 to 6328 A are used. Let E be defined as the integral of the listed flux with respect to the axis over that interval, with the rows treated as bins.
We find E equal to 24.1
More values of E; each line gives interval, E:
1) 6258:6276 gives 23.4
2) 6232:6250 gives 23.4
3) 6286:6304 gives 24.0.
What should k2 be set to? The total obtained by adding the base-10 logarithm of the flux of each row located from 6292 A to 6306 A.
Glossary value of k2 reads 0.70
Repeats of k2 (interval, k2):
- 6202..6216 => 0.29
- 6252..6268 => 0.54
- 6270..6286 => 0.49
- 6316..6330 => 0.60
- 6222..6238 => 0.41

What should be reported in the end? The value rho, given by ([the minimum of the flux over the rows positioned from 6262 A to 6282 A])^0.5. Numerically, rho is 1.11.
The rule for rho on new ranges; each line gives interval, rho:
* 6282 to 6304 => 1.11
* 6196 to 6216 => 1.03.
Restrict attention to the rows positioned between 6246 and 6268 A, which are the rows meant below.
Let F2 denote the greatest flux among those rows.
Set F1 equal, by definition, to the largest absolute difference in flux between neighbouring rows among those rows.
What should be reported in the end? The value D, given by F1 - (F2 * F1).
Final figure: -0.008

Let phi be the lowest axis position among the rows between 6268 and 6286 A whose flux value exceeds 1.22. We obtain 6269.0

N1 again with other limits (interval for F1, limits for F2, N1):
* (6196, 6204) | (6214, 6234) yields 0.36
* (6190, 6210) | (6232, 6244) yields 0.40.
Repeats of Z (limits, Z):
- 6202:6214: 1.16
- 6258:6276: 1.30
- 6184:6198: 1.13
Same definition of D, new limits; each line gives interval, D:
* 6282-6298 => -0.024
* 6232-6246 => -0.019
